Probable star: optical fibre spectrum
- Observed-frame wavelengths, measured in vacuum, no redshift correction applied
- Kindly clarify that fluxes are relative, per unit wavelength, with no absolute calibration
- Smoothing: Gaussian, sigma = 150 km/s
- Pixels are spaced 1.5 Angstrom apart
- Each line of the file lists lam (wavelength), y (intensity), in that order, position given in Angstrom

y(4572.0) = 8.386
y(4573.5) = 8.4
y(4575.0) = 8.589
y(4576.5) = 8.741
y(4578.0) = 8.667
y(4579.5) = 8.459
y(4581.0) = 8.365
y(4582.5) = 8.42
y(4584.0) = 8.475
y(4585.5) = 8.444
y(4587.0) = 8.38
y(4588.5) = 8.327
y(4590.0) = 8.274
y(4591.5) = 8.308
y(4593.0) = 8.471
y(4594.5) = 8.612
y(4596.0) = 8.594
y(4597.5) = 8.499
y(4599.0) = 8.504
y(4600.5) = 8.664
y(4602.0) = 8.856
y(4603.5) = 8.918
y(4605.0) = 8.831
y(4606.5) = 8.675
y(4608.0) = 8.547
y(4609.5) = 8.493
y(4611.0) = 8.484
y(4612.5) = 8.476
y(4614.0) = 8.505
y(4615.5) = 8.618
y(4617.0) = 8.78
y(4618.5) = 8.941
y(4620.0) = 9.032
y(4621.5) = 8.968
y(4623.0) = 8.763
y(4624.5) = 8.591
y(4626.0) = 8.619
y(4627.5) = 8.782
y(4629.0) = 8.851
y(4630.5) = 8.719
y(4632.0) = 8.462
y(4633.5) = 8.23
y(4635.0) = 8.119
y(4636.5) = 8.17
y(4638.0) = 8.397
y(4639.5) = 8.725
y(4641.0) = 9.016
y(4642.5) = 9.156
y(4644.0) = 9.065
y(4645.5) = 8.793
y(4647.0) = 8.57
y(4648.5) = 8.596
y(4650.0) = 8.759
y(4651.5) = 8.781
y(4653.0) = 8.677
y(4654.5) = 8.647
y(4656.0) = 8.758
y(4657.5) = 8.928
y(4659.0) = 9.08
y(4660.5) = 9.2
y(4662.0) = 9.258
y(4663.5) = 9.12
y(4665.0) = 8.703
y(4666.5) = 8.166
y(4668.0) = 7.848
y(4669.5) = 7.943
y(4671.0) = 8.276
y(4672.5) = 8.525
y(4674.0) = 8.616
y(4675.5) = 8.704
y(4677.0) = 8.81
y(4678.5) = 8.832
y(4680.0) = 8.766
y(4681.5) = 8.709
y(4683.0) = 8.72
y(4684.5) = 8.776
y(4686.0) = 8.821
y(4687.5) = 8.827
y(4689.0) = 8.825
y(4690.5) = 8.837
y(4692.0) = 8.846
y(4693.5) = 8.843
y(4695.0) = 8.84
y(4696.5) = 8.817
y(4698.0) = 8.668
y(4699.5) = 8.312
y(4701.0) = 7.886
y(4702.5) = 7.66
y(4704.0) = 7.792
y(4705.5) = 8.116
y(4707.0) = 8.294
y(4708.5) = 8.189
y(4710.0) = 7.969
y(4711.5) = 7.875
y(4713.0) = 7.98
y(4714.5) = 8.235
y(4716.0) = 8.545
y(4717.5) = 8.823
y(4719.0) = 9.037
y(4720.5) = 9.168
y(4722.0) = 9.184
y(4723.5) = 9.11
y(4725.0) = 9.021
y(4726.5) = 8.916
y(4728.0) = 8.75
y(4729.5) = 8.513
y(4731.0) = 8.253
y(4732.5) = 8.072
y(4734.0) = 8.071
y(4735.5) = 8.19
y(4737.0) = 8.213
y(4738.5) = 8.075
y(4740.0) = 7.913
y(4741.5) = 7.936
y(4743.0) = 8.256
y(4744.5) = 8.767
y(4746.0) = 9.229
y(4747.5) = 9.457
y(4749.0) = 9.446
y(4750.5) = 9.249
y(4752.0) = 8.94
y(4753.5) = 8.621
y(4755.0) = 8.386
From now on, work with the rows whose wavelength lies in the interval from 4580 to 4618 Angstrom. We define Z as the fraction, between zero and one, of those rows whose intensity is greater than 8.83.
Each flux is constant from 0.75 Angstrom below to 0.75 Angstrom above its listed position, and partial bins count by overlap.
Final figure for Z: 0.12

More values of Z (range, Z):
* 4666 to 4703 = 0.20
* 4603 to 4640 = 0.24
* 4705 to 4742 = 0.24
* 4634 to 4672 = 0.32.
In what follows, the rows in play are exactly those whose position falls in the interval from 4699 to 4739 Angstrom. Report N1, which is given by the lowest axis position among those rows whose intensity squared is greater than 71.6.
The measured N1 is 4716.0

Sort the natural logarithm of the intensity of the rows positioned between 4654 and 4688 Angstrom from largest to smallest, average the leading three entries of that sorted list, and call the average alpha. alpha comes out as 2.22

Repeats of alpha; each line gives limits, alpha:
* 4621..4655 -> 2.21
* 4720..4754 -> 2.24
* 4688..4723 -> 2.21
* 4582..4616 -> 2.18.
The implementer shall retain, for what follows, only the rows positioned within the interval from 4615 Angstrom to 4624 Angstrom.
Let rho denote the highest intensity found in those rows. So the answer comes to 9.032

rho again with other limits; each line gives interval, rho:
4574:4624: 9.032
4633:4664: 9.258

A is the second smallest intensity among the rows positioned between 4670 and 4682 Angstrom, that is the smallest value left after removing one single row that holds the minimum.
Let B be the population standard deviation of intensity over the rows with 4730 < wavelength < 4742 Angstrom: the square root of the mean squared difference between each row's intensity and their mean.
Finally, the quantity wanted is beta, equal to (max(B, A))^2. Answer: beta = 73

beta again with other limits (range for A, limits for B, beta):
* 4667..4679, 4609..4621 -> 63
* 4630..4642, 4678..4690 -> 67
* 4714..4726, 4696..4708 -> 73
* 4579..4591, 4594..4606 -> 69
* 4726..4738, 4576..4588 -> 65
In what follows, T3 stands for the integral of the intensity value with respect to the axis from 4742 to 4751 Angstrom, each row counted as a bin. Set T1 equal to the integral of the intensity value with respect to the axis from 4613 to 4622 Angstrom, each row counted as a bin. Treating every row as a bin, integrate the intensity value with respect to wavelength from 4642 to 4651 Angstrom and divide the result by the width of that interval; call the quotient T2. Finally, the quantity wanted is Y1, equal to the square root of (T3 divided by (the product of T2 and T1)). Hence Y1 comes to 0.341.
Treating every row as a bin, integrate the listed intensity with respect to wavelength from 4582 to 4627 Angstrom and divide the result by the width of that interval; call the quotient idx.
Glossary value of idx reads 8.604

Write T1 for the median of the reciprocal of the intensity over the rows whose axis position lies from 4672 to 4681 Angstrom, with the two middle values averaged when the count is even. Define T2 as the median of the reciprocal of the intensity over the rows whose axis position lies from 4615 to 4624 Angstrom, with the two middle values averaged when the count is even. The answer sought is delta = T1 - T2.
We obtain 0.002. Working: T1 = 0.114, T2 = 0.113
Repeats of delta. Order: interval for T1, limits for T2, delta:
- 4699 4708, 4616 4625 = 0.012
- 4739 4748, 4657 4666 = 0.008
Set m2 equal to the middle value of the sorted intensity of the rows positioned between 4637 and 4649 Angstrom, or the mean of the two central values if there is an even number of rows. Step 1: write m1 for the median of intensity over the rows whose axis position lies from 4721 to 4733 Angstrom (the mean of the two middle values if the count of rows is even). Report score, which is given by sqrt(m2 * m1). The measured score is 8.8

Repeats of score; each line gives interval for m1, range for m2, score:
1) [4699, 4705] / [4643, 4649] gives 8.3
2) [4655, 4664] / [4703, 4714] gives 8.5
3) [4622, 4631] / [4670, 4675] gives 8.6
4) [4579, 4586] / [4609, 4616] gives 8.5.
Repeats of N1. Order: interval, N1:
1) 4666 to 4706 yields 4672.5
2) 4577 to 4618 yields 4578.0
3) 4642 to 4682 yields 4642.5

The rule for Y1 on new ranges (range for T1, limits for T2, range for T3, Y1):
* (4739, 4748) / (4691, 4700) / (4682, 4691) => 0.343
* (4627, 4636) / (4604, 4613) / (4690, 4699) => 0.347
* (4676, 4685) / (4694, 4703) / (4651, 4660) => 0.346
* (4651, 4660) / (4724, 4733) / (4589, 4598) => 0.333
